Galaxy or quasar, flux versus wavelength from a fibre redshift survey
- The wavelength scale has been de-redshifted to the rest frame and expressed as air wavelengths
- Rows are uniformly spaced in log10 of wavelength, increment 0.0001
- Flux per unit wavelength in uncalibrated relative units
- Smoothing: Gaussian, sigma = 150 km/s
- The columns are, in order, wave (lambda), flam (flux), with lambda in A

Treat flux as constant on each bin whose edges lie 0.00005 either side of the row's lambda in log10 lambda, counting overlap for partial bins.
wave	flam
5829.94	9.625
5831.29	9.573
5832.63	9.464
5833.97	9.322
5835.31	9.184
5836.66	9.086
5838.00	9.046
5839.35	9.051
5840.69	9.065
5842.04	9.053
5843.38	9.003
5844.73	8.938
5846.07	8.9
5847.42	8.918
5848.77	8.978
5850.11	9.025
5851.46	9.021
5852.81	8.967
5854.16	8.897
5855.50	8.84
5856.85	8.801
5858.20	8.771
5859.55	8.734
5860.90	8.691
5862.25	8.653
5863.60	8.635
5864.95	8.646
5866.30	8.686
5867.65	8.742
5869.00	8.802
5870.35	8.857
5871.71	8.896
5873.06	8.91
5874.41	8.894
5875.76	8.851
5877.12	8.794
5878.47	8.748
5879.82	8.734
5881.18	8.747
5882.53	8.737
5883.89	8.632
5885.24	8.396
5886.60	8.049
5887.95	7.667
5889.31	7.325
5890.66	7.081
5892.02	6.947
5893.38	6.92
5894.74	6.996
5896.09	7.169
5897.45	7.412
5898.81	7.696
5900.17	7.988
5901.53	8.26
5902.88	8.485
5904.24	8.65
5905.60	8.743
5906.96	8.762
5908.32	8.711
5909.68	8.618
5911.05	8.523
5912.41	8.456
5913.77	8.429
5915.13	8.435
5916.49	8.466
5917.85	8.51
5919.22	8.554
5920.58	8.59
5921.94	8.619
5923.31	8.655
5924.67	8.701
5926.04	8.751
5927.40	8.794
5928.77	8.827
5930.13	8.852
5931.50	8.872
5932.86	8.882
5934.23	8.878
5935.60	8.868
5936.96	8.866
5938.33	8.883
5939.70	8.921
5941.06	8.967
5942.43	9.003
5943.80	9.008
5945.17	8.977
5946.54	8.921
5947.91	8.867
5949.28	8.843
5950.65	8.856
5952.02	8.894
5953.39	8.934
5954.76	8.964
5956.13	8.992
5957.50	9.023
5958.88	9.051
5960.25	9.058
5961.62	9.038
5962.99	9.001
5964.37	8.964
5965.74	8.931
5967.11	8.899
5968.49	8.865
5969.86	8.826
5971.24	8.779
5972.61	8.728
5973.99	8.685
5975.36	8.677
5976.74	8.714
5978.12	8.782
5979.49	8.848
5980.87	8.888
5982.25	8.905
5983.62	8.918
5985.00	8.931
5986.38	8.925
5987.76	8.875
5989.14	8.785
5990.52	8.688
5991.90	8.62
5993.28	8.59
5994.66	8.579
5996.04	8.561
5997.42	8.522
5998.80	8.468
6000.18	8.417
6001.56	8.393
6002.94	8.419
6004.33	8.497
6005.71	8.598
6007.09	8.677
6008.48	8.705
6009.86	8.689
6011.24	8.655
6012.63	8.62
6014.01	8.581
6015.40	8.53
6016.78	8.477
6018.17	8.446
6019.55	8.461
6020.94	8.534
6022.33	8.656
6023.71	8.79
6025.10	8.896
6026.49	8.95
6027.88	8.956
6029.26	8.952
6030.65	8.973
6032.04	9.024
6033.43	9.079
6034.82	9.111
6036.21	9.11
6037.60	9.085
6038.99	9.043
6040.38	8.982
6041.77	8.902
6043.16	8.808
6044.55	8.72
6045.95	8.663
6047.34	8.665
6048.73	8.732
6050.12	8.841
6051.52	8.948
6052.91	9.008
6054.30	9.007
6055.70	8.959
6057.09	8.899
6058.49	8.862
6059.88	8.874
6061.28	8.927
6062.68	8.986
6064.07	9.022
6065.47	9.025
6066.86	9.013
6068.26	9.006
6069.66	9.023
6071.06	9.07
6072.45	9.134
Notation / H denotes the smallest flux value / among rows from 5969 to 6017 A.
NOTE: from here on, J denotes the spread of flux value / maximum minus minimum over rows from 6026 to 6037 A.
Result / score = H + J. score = 8.55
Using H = 8.393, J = 0.16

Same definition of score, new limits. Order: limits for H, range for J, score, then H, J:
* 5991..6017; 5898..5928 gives 9.49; 8.393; 1.10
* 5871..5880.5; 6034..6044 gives 9.04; 8.734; 0.30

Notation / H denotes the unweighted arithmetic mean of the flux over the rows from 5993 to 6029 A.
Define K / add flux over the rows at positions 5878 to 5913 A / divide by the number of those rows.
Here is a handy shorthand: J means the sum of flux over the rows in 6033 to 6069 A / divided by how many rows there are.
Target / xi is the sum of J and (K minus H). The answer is 8.43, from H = 8.60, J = 8.93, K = 8.1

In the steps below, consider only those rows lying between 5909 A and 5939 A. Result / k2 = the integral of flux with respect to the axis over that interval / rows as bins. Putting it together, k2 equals 260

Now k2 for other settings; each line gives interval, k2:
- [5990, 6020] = 257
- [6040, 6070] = 267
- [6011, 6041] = 264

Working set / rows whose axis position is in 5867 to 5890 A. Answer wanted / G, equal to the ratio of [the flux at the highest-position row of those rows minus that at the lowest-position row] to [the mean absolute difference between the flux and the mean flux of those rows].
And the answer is -4.2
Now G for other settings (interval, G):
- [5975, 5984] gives 3.0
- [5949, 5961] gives 3.2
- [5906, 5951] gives 0.6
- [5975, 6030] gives 1.9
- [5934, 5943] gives 2.8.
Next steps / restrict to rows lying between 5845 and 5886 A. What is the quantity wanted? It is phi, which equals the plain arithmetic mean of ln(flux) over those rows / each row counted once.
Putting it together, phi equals 2.174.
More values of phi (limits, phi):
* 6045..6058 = 2.181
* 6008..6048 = 2.174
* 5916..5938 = 2.167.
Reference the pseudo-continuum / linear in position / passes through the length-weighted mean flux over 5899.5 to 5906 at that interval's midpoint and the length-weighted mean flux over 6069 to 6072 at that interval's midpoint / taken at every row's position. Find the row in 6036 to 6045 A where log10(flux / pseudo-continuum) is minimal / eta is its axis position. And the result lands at 6044.55 A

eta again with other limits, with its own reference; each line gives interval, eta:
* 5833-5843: 5842.04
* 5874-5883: 5882.53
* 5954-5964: 5954.76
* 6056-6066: 6058.49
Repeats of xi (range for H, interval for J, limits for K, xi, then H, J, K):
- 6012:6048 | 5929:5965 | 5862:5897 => 8.42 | 8.81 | 8.94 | 8.3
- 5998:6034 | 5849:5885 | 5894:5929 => 8.50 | 8.67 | 8.80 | 8.4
